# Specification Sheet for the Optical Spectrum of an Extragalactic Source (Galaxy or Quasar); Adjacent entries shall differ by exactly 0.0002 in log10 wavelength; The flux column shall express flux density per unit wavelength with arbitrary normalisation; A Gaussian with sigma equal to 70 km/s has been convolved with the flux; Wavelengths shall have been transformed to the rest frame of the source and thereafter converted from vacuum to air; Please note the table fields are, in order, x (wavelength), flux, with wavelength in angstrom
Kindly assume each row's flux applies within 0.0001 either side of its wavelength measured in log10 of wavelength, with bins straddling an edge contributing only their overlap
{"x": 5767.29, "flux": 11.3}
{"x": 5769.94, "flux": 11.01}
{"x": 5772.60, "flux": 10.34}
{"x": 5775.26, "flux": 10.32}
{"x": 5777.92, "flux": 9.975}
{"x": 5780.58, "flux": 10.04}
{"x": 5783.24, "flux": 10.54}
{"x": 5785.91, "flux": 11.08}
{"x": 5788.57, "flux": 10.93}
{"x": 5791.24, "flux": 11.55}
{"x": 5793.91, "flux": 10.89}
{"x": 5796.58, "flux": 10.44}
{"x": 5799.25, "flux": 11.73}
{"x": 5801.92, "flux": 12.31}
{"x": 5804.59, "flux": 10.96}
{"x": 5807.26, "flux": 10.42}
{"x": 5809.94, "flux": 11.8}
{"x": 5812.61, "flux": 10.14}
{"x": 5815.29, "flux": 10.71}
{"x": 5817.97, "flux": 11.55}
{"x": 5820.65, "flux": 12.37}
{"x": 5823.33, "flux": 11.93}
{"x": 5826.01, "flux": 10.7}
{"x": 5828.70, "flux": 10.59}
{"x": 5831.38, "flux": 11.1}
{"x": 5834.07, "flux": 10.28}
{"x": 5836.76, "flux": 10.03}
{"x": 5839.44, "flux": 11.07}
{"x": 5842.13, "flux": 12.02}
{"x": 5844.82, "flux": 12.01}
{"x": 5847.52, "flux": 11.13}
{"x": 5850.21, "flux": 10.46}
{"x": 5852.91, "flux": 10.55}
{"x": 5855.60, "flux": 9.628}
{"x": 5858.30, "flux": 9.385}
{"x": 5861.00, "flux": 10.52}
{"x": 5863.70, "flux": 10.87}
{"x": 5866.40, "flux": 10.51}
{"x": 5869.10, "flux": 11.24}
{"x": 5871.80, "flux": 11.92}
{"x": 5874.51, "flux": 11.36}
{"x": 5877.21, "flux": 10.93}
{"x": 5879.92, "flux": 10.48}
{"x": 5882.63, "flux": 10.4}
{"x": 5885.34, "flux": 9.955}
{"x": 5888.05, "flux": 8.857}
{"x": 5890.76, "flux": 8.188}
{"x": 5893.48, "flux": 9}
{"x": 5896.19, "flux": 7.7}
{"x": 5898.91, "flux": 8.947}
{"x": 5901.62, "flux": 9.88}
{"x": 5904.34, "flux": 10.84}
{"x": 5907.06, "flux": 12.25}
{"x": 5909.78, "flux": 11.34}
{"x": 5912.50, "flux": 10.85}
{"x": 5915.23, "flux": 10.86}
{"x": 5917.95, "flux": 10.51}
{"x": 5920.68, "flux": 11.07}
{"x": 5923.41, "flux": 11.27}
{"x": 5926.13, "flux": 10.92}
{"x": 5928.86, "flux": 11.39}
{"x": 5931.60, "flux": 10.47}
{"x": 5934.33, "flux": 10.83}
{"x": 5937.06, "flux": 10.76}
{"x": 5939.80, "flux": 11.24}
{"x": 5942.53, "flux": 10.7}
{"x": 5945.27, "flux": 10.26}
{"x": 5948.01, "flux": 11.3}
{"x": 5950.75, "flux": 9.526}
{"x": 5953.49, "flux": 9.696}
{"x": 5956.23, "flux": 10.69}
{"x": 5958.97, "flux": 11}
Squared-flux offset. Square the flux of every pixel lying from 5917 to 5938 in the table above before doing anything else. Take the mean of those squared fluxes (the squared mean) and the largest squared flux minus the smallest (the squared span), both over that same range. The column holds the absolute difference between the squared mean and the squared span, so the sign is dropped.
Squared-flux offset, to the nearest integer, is 99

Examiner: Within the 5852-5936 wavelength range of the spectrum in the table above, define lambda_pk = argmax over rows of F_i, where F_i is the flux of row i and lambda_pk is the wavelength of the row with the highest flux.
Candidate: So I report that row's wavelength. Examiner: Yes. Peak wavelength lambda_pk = 5907.06 angstrom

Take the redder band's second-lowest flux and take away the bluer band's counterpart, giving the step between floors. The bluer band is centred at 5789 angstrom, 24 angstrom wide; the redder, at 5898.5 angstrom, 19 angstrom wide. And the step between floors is -1.9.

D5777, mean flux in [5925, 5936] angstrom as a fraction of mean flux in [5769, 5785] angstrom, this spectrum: 1.05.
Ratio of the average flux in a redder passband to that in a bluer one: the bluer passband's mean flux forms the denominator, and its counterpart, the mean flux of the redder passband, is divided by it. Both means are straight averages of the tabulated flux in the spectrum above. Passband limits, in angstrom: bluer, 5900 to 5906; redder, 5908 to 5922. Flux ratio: 1.05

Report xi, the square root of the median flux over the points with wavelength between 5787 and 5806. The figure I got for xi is 3.31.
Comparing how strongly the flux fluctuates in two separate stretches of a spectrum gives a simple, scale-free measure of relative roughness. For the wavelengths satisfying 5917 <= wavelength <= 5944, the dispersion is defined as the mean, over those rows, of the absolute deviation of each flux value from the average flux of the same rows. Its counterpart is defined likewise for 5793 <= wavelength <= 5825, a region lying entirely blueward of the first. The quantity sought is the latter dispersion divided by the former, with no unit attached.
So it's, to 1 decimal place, 2.6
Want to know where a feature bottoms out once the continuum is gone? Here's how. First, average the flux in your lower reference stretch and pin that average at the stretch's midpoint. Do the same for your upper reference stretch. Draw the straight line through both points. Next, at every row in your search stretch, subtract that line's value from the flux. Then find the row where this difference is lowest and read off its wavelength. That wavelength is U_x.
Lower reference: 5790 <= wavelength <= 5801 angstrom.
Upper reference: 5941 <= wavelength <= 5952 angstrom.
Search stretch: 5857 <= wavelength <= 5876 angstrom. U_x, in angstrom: 5858.30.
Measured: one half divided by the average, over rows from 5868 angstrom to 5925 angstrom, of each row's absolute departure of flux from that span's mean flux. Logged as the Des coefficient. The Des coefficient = 0.52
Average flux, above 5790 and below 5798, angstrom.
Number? 10.96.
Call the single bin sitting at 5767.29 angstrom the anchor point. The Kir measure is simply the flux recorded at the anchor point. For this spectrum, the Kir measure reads 11.3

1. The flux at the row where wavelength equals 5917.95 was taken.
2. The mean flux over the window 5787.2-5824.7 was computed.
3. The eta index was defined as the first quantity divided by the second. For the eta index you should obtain 0.93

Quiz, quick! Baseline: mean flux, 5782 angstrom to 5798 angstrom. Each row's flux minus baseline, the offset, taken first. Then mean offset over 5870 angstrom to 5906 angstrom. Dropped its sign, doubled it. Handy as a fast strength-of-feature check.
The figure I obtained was 2.0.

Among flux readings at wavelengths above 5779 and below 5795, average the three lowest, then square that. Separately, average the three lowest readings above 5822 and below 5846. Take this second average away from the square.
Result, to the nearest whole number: 100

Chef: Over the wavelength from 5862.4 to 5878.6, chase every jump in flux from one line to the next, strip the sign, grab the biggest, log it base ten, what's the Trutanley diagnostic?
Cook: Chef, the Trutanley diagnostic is -0.14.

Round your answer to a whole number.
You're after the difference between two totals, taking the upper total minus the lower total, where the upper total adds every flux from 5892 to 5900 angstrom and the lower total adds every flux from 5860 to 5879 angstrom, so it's -52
